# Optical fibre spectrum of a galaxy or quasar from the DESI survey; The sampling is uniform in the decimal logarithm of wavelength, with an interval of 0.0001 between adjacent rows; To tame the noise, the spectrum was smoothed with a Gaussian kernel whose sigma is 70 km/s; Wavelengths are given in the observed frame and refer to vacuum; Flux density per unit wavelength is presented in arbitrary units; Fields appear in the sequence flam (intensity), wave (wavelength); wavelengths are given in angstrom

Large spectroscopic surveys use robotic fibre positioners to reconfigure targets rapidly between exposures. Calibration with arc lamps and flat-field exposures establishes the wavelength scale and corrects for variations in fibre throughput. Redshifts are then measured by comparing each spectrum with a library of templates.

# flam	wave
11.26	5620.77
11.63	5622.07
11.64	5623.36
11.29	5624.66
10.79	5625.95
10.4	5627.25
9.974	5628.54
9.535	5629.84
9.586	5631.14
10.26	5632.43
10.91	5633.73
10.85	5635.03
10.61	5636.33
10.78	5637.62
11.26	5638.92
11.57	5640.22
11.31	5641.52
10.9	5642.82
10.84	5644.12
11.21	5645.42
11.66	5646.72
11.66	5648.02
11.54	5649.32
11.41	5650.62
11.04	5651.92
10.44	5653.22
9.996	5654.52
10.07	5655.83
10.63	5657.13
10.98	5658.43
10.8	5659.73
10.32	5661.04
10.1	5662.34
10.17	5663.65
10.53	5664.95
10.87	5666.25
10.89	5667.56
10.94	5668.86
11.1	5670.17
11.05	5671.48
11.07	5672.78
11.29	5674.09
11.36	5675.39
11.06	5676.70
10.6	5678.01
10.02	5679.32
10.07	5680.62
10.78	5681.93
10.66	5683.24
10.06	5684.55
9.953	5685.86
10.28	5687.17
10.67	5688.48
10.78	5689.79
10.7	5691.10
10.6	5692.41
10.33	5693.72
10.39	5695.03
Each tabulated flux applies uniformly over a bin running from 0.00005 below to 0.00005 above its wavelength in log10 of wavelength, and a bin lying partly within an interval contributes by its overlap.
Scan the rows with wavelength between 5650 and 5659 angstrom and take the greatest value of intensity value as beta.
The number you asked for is 11.41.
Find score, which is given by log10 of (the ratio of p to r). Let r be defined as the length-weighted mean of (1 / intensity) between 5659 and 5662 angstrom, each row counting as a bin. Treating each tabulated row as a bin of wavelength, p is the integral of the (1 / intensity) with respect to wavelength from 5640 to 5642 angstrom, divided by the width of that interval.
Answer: -0.036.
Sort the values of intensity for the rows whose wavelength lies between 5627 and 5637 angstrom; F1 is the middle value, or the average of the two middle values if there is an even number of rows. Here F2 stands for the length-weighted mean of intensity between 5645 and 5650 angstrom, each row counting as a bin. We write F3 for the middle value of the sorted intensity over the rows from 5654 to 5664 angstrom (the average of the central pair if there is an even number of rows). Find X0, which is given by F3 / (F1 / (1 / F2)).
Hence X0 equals 0.0860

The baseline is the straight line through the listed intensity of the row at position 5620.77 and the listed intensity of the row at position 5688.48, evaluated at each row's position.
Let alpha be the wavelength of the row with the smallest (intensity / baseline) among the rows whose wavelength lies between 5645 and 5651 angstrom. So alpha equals 5645.42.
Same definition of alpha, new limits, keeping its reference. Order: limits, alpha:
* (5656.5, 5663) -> 5662.34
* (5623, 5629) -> 5628.54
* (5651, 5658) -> 5654.52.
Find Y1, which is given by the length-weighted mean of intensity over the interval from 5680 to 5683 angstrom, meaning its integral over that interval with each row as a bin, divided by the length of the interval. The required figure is 10.4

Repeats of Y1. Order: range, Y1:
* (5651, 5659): 10.6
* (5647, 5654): 11.2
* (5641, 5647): 11.1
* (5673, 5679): 11.0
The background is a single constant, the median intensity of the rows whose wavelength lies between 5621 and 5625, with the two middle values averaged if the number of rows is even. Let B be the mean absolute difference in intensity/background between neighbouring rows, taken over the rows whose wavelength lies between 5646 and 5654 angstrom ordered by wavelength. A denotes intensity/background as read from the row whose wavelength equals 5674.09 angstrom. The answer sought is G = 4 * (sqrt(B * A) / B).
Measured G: 27.2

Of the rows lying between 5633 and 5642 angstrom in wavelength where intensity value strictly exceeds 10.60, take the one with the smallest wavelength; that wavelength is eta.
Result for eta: 5633.73 angstrom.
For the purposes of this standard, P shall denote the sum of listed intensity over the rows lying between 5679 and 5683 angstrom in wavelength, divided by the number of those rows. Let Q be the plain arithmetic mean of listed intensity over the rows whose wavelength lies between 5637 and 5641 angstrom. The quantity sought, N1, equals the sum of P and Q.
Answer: 21.49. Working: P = 10.3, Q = 11.2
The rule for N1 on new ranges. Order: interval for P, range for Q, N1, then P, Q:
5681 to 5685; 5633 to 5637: 21.29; 10.5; 10.8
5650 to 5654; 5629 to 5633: 20.76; 11.0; 9.8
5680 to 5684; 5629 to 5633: 20.30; 10.5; 9.8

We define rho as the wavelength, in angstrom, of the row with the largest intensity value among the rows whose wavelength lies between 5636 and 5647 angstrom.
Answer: 5646.72 angstrom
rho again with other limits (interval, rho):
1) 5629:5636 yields 5633.73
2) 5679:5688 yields 5681.93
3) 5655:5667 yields 5658.43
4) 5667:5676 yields 5675.39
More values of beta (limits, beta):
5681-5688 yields 10.78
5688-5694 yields 10.78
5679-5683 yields 10.78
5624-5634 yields 11.29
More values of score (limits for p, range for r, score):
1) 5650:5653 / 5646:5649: 0.021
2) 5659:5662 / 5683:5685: -0.008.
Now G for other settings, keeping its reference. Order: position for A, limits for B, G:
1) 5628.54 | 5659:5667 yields 23.3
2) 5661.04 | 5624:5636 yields 20.3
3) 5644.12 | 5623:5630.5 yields 20.3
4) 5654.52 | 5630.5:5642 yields 21.2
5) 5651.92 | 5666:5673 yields 54.3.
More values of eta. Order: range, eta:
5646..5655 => 5646.72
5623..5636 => 5623.36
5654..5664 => 5657.13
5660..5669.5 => 5666.25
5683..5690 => 5683.24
